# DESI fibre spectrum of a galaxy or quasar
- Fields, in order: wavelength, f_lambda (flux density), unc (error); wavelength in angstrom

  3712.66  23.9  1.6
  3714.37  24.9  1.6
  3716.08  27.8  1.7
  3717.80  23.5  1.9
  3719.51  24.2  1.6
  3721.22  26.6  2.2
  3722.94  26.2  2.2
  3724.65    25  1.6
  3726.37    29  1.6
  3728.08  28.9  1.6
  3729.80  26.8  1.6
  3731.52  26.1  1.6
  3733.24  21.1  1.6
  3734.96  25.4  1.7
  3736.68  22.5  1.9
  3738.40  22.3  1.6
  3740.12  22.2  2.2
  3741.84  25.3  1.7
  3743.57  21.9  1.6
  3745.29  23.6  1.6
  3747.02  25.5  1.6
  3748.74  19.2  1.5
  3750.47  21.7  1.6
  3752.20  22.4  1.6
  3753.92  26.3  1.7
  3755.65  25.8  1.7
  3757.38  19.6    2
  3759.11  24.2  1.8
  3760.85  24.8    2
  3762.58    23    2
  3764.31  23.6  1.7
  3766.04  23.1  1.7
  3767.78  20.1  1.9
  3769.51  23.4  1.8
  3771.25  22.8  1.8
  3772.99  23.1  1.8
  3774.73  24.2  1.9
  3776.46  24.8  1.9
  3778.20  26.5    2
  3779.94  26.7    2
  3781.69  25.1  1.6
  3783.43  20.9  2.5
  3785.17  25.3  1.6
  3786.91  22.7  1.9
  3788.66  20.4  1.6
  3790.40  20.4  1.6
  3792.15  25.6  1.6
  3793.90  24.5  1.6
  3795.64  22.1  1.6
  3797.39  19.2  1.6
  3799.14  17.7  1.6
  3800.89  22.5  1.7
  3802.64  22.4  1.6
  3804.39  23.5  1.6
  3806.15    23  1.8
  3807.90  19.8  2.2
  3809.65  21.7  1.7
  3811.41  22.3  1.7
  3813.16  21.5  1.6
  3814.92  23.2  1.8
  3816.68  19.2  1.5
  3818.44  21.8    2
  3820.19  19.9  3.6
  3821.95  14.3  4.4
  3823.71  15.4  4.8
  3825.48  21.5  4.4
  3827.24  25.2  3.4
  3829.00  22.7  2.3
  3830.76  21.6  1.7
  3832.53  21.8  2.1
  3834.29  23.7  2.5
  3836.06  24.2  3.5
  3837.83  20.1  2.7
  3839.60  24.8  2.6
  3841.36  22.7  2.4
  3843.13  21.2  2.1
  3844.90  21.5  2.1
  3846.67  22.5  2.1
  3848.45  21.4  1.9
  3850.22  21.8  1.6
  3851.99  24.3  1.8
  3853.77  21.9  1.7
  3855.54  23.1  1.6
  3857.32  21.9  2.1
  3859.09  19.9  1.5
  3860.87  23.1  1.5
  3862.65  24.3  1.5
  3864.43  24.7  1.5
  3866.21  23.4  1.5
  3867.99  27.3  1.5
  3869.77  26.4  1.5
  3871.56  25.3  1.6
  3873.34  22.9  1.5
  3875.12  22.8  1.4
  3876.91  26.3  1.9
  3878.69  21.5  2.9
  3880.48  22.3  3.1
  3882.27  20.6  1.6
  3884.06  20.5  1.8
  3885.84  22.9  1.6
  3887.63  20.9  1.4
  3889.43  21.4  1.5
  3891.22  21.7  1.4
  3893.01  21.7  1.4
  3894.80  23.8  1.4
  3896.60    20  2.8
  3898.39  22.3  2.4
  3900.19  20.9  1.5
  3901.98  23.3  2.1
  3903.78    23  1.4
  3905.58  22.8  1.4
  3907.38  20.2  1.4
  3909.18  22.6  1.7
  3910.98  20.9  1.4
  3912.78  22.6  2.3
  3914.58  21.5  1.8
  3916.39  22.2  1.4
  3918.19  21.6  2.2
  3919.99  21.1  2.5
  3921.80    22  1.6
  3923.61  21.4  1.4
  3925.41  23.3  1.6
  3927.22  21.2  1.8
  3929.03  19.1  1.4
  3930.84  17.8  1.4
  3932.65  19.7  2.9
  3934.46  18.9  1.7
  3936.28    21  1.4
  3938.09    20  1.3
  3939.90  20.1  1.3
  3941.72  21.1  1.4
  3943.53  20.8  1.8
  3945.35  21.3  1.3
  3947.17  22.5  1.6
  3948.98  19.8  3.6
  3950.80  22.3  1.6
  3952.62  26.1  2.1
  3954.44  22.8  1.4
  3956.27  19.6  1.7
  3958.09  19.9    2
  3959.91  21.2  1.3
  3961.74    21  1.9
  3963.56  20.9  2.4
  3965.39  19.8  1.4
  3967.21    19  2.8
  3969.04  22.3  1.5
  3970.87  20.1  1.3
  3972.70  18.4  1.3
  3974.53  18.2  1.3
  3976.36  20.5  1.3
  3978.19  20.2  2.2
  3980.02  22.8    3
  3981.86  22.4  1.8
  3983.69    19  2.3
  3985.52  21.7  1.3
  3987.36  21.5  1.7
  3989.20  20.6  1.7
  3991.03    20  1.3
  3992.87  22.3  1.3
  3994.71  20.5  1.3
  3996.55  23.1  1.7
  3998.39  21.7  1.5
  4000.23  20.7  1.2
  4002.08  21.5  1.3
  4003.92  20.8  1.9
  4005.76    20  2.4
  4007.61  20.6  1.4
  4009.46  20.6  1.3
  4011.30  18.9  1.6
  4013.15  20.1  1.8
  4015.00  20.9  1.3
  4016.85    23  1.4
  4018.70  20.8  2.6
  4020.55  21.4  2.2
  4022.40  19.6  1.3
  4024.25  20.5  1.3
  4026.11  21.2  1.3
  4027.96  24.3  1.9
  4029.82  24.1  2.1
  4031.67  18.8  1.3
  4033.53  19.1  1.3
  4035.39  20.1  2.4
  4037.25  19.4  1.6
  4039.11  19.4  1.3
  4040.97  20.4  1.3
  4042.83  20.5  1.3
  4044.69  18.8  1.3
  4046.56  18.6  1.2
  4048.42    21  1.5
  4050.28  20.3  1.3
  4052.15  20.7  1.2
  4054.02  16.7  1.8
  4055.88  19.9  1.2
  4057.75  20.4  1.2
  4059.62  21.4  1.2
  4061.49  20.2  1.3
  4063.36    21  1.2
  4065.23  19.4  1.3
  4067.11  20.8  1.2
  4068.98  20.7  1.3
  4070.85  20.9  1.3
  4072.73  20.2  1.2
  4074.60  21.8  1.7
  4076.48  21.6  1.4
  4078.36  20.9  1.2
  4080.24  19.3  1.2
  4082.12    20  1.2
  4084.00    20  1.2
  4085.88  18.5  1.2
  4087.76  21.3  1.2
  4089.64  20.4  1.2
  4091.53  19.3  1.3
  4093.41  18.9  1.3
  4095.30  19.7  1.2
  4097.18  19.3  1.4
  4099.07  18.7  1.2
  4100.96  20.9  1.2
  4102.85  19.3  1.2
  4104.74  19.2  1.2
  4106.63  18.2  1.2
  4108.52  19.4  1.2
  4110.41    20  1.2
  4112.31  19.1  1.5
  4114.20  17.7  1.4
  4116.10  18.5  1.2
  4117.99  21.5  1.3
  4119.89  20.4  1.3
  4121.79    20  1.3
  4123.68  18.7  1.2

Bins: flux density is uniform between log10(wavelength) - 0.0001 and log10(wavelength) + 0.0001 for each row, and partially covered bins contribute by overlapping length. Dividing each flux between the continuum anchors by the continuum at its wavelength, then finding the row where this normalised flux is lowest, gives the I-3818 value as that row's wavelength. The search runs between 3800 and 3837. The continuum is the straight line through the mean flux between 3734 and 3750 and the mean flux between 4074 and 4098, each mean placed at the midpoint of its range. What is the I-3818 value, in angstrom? 3821.95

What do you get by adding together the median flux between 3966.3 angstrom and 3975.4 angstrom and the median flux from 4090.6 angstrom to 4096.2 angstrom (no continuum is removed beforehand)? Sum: 38.3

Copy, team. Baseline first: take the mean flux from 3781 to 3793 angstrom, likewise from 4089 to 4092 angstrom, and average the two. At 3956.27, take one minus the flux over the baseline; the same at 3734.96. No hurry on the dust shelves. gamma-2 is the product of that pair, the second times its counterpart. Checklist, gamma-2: -0.016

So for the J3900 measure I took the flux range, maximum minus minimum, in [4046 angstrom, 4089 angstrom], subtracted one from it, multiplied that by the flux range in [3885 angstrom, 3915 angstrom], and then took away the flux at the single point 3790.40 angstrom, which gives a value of -5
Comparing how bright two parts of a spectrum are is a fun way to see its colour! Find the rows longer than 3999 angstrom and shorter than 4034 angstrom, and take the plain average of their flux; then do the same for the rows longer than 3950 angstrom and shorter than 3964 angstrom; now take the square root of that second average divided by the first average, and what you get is 1.02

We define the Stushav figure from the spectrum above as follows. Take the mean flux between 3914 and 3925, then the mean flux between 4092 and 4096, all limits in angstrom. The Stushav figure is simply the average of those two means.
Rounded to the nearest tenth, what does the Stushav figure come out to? 20.5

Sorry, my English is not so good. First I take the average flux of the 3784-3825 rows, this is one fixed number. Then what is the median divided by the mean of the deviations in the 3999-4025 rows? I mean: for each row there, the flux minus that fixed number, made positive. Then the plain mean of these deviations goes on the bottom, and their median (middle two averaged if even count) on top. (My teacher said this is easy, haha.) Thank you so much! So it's 0.72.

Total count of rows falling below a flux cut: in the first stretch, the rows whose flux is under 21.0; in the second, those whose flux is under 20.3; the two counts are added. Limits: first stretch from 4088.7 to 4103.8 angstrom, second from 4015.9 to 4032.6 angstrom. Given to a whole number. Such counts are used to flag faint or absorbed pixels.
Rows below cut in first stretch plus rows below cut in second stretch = 10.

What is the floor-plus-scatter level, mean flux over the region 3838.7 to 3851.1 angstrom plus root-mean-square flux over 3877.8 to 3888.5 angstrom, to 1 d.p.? 43.7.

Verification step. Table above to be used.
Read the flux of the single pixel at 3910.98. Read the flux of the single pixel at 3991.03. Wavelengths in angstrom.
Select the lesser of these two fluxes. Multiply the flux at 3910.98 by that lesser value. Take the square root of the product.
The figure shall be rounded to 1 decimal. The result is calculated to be 20.4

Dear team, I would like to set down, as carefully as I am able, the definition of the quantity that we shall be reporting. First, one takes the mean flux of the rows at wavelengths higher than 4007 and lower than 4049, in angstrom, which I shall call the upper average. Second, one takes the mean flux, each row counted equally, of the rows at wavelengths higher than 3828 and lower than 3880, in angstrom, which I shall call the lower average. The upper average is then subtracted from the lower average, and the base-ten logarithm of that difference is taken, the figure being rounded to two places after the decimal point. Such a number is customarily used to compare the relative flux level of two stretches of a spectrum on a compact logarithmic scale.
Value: 0.41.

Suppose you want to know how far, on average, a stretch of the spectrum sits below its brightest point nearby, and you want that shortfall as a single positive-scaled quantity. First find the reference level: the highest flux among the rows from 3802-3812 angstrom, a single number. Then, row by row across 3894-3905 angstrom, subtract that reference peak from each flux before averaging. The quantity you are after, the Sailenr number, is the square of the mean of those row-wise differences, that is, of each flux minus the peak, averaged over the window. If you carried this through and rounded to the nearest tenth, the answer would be 1.6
